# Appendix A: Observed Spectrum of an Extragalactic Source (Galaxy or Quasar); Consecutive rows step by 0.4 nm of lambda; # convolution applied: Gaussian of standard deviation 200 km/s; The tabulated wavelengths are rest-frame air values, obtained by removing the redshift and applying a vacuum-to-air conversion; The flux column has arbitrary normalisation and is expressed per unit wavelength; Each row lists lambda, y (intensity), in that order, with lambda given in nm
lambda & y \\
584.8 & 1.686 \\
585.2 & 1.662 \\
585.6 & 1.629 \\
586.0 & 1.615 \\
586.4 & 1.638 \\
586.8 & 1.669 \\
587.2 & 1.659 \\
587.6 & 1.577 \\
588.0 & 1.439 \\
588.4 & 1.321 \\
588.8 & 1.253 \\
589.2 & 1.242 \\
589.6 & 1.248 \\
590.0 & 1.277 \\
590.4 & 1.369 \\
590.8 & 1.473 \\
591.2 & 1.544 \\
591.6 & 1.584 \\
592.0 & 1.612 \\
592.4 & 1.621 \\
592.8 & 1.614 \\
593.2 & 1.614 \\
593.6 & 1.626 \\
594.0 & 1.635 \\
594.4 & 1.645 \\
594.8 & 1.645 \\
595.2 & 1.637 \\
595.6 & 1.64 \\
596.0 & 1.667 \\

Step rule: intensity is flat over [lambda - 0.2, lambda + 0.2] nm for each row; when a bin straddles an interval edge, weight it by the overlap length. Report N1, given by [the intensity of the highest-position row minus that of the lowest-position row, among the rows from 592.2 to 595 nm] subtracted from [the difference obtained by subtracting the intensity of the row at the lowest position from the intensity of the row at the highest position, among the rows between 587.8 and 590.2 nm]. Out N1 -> -0.2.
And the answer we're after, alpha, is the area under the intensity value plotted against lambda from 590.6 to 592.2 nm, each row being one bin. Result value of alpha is 2.49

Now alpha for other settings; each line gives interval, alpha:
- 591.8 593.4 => 2.58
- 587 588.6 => 2.40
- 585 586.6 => 2.62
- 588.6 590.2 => 2.01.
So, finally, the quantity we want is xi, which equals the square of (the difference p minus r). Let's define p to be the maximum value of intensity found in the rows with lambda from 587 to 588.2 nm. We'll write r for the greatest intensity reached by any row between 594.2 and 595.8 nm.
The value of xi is 0.0002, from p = 1.659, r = 1.645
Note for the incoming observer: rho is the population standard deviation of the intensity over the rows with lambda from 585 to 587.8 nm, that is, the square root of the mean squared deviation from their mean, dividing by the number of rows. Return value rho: 0.03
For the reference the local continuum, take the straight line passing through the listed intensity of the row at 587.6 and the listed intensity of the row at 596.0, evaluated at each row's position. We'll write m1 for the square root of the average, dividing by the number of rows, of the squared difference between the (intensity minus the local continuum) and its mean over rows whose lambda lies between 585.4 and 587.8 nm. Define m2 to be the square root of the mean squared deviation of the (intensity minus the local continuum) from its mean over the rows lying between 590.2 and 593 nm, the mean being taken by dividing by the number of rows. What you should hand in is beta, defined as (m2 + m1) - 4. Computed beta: -3.89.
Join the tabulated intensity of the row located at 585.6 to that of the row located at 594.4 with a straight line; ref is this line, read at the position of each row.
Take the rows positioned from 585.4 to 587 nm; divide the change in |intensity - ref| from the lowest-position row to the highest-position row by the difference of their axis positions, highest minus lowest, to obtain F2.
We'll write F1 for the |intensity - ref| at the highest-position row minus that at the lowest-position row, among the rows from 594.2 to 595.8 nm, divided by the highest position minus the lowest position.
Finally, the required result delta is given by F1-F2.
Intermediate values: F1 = 0.006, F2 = 0.03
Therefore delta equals -0.03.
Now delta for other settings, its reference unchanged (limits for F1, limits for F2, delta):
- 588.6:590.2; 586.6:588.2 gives -0.15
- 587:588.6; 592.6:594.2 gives 0.25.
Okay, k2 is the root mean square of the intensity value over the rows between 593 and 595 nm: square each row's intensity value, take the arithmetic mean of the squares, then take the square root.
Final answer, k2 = 1.63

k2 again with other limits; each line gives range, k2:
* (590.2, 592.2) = 1.52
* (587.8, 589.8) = 1.30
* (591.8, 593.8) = 1.62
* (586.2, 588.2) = 1.60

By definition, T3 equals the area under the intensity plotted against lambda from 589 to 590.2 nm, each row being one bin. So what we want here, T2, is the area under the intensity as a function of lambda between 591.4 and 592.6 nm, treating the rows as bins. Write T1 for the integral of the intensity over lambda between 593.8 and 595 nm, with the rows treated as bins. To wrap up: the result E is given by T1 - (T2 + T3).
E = -1.46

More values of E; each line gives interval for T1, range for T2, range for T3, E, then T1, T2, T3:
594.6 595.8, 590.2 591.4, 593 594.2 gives -1.74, 1.969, 1.75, 1.950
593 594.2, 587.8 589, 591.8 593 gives -1.59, 1.950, 1.61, 1.939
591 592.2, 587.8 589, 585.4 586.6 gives -1.66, 1.896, 1.61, 1.953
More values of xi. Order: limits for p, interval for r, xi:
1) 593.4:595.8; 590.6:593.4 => 0.0006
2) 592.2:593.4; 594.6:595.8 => 0.0006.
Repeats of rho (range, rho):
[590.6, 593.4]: 0.05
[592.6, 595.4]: 0.01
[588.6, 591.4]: 0.11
